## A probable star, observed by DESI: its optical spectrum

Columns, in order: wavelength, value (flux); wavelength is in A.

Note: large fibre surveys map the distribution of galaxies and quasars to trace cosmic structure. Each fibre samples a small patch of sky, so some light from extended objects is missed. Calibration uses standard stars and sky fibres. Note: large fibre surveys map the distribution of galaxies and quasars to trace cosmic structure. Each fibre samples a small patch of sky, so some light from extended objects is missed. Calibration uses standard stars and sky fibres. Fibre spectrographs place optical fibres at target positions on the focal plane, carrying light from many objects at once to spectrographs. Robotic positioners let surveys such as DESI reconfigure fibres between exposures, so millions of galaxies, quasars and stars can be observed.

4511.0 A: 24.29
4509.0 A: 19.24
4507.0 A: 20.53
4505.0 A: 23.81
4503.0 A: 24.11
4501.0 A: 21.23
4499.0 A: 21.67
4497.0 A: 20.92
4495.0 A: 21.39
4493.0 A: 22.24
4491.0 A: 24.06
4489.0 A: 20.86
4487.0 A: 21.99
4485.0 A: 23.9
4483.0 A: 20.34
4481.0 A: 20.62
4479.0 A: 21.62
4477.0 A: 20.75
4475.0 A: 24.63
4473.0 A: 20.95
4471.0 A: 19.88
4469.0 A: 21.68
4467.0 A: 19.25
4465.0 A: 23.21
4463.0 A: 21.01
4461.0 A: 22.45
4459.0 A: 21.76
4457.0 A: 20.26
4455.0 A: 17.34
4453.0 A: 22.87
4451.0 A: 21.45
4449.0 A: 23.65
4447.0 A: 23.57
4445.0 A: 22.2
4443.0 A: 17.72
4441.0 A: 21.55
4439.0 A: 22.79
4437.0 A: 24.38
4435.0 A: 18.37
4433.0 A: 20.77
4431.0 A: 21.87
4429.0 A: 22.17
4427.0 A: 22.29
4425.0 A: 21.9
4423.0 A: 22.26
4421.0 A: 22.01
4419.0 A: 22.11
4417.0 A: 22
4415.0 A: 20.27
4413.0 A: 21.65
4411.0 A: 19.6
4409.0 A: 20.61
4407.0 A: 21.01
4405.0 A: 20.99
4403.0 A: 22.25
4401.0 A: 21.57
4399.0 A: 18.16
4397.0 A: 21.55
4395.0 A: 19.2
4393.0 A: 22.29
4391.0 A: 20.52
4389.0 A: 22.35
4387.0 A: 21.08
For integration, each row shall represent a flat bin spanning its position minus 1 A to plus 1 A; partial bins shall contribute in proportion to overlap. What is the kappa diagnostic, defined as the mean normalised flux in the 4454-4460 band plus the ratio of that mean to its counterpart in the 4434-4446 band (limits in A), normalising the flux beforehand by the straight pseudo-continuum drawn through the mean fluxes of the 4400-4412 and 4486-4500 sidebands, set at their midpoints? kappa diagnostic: 1.85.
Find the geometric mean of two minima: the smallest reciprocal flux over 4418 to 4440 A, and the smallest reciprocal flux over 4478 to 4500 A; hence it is 0.0413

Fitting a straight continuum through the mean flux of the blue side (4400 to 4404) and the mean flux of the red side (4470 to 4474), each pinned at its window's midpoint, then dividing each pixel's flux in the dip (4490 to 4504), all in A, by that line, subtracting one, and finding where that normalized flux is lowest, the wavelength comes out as 4497.0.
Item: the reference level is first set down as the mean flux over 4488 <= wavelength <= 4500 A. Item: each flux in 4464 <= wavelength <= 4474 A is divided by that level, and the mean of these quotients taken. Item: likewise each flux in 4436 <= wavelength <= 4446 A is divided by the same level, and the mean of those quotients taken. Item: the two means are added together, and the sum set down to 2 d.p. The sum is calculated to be 1.95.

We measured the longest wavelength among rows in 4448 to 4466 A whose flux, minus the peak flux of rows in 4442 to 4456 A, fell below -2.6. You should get 4463.0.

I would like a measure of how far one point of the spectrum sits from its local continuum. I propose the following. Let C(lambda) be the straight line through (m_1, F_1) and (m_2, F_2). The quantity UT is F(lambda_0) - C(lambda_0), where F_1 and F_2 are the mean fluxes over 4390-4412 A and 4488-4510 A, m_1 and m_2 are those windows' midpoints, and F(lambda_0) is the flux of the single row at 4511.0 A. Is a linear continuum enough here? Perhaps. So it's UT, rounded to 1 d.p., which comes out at 2.3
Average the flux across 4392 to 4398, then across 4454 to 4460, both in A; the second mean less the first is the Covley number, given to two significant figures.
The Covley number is -1.2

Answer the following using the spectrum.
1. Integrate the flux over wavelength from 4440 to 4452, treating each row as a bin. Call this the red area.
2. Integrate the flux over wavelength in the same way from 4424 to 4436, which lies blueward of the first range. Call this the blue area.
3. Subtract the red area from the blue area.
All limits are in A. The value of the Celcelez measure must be -5.5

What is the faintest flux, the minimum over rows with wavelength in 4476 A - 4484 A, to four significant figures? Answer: 20.34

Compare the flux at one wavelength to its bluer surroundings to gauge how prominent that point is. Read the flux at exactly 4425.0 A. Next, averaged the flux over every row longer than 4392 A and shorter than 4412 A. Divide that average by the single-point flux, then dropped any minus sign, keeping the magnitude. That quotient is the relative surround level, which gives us 0.95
